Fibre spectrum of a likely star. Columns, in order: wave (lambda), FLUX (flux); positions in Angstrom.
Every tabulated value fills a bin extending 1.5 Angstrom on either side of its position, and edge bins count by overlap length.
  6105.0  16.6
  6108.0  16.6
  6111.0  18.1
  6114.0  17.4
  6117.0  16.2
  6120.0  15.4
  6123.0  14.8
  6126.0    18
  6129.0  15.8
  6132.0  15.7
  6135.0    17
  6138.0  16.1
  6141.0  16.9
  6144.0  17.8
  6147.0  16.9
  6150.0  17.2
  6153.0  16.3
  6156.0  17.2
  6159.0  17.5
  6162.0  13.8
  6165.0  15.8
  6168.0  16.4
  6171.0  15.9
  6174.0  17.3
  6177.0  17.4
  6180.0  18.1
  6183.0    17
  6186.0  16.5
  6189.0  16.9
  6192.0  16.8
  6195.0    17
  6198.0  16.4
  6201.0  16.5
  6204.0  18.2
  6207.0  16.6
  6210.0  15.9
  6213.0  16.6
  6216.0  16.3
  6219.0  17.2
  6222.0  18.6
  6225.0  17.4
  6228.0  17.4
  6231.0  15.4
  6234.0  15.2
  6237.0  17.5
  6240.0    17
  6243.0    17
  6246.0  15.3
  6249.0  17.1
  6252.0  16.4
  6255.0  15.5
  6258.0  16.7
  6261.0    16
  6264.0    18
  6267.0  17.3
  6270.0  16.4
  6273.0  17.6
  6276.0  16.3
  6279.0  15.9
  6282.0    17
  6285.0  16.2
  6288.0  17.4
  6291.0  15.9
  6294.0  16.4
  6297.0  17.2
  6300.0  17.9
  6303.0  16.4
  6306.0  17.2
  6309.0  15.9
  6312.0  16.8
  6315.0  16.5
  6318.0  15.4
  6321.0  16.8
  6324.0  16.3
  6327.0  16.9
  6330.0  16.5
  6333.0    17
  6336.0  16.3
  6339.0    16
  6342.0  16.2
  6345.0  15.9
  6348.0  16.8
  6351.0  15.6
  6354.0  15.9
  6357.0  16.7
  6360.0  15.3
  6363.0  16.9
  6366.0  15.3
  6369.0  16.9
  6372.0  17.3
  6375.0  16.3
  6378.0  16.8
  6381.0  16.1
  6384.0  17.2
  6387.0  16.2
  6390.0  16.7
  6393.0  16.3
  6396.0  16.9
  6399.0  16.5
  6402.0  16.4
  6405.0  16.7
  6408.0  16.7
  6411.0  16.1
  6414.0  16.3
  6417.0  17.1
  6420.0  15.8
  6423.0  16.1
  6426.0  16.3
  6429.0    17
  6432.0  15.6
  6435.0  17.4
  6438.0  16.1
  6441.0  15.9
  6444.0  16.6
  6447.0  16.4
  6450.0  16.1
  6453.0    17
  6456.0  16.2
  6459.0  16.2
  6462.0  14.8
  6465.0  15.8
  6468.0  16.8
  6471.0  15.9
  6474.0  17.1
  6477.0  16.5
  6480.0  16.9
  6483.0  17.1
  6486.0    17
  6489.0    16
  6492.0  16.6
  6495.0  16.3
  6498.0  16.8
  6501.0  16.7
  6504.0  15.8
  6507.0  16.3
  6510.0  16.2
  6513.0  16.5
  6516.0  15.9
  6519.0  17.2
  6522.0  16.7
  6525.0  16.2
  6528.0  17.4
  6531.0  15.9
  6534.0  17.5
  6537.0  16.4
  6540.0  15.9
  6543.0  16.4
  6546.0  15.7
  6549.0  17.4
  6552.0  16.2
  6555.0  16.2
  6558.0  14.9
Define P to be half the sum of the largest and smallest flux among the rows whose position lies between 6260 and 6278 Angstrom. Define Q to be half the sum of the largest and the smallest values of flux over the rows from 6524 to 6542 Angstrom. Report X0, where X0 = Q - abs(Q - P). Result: 16.4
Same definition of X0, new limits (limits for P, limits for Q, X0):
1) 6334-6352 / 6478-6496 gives 16.2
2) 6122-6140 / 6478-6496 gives 16.4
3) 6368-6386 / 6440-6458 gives 16.2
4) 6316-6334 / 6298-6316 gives 16.2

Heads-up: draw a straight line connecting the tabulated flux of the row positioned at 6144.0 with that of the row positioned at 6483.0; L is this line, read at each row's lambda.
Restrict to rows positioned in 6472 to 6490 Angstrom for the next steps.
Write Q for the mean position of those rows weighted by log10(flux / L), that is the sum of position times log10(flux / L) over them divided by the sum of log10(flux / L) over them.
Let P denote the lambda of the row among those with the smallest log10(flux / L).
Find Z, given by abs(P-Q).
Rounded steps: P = 6489.0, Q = 6484.2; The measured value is 4.8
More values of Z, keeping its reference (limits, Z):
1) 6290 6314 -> 9.8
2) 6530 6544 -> 6.5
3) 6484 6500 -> 3.0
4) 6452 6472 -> 1.0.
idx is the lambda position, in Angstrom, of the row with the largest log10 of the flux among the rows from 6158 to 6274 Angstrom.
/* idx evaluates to 6222.0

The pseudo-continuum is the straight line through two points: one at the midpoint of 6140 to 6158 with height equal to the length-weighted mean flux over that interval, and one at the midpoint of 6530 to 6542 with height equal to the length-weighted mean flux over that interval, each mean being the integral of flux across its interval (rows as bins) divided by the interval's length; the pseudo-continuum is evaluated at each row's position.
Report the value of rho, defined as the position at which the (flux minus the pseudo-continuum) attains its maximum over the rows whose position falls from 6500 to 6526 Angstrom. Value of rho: 6519.0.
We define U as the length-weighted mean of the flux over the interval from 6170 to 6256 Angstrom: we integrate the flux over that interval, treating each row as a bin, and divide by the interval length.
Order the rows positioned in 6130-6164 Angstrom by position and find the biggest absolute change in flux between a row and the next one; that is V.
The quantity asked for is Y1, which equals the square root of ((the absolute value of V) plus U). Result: 4.53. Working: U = 16.8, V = 3.7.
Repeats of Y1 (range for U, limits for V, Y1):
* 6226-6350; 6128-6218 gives 4.50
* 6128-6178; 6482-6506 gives 4.19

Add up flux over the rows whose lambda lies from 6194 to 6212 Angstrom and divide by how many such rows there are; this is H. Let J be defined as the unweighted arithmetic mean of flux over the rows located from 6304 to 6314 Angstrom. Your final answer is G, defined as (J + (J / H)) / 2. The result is 8.81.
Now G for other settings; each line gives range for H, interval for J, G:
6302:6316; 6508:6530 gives 8.79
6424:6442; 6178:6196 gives 9.05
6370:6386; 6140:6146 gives 9.19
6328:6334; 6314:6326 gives 8.61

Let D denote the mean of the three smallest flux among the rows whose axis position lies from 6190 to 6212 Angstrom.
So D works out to 16.3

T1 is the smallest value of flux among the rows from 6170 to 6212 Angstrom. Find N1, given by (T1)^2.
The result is 253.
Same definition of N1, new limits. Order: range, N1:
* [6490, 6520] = 250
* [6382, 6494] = 219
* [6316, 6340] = 237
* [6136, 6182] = 190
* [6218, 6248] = 231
